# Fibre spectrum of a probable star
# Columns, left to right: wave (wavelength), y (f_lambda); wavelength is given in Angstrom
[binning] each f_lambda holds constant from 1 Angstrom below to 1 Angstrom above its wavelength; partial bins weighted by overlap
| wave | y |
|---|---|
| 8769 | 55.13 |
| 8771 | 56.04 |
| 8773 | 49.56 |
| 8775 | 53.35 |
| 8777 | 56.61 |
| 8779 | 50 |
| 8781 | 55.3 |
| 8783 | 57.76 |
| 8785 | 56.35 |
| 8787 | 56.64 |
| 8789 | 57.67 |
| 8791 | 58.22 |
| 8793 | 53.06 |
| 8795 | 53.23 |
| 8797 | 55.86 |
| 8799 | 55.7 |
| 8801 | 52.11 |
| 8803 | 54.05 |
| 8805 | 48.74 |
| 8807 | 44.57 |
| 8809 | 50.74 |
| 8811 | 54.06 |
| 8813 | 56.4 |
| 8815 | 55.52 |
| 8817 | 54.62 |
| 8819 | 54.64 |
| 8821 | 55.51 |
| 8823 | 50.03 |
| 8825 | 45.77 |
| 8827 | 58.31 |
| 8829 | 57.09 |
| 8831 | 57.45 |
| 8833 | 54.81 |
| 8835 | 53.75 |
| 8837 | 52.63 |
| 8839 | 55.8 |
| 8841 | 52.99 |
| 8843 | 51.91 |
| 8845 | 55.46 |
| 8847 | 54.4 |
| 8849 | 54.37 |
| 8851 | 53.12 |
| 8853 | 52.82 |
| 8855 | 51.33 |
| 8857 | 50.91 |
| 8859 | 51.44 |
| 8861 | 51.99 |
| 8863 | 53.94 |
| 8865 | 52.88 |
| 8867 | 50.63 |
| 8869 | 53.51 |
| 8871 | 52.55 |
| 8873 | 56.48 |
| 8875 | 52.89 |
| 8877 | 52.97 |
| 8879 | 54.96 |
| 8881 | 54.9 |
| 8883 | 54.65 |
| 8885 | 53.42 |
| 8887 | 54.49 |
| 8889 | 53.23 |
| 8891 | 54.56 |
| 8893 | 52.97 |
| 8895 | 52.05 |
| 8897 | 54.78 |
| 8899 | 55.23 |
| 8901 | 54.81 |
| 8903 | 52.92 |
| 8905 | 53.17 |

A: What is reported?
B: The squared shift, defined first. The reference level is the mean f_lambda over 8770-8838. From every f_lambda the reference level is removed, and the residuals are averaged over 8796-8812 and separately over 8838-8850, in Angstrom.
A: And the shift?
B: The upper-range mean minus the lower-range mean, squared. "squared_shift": 4.7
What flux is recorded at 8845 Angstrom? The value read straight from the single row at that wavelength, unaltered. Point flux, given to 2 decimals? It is 55.46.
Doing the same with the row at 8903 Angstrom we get 52.92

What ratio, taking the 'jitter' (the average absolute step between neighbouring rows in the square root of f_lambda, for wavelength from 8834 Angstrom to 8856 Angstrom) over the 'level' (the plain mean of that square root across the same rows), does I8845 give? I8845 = 0.015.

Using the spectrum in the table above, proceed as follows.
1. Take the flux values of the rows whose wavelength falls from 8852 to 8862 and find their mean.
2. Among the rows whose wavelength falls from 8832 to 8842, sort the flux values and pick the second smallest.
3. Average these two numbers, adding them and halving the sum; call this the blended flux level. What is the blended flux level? 52.3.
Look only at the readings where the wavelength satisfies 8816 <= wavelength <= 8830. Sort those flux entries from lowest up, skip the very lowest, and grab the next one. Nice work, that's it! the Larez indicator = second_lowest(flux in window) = 50.03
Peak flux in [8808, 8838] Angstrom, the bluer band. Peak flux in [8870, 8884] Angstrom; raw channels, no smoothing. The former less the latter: 1.8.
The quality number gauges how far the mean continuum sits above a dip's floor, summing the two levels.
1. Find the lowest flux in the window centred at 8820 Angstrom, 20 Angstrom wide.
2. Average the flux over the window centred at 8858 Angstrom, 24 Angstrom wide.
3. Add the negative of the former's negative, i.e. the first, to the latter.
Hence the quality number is 98.4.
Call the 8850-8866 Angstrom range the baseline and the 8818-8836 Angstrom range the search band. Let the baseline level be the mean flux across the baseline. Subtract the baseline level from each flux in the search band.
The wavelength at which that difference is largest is 8827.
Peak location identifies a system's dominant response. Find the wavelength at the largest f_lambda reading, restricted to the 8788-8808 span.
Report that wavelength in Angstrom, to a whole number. 8791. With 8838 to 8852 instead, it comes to 8839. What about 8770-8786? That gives 8783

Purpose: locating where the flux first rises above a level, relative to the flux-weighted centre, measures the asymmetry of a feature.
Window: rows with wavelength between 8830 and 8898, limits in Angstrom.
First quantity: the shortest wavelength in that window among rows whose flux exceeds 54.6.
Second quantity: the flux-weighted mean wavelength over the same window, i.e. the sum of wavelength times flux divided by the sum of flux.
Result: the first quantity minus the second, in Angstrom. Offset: -33.0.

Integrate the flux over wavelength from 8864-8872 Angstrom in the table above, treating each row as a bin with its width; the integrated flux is 419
